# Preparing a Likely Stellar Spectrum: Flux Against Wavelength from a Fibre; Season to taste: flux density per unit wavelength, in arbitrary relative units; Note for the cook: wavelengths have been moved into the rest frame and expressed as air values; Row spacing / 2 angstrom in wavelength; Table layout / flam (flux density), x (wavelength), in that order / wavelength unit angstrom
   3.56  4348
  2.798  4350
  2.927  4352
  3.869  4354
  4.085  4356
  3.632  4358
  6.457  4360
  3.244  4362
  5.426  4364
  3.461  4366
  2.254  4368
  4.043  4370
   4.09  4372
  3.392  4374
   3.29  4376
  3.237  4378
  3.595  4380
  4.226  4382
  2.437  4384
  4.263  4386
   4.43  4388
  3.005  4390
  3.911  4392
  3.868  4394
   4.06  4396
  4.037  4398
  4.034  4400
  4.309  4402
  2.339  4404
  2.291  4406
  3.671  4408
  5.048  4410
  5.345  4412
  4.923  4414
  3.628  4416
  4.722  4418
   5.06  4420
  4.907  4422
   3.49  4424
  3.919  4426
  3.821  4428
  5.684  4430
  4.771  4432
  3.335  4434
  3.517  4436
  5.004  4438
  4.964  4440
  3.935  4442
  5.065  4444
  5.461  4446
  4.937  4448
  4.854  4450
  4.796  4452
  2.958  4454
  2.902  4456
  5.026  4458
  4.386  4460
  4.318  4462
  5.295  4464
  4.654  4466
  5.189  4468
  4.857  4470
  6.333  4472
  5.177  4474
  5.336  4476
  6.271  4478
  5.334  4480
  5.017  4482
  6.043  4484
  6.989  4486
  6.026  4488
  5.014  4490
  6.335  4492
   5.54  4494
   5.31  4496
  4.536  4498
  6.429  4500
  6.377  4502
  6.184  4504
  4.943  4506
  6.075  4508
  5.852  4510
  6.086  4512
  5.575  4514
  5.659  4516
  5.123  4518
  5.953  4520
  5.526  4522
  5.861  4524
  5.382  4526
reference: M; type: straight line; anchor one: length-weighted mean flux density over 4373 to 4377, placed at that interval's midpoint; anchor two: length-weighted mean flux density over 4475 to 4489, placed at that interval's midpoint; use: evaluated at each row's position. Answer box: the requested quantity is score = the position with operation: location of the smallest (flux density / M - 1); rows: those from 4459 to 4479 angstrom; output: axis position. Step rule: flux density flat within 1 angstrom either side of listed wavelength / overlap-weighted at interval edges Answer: 4462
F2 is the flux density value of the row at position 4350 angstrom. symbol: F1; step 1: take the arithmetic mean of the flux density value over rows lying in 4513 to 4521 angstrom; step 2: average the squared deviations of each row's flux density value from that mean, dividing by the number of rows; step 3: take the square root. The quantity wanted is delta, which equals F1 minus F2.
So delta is -2.5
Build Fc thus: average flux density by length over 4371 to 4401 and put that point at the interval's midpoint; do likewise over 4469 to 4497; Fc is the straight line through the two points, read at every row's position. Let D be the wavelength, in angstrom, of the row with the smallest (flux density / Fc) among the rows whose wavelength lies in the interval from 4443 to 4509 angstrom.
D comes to 4456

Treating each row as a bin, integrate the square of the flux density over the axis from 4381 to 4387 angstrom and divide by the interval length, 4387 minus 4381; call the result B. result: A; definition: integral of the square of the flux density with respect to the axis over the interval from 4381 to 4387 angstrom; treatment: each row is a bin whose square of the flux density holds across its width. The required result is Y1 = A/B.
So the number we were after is 6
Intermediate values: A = 84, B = 14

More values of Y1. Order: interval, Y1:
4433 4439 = 6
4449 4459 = 10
